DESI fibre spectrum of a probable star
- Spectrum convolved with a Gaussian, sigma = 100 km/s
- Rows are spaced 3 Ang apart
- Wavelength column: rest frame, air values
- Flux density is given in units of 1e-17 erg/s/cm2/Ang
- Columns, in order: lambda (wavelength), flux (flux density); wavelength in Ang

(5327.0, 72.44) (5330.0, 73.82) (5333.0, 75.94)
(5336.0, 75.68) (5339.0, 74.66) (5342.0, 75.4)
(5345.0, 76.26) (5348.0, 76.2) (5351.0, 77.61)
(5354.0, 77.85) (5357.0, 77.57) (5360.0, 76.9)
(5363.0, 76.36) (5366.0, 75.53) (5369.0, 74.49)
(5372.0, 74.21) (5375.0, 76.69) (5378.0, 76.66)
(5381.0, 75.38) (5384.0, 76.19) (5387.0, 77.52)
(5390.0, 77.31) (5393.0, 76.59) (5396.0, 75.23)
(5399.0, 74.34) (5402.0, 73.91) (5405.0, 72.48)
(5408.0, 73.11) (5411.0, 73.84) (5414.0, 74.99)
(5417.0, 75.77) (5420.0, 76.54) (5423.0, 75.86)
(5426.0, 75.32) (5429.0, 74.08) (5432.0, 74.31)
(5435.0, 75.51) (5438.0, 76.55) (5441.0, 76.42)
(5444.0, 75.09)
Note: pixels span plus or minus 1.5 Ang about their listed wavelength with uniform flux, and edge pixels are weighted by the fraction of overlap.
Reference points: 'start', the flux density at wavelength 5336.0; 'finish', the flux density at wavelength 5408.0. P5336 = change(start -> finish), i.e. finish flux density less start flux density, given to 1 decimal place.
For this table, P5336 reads -2.6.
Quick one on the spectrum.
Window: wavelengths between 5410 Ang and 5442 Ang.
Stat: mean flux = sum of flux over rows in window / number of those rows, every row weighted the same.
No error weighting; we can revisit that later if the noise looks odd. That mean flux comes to 75.4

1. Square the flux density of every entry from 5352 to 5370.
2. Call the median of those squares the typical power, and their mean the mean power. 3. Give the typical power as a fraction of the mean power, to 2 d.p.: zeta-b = 1.00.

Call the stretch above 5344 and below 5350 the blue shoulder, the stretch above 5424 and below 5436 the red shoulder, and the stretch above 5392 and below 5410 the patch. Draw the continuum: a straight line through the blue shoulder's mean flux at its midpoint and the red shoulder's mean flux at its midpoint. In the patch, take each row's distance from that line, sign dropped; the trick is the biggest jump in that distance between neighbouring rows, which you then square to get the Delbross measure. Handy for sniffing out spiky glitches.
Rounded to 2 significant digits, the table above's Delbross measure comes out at 1.9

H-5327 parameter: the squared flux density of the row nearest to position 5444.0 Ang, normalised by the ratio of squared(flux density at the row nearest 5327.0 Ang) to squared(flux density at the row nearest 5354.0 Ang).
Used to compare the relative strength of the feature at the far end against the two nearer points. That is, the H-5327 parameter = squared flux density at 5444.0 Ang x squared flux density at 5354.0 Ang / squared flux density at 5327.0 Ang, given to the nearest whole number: 6512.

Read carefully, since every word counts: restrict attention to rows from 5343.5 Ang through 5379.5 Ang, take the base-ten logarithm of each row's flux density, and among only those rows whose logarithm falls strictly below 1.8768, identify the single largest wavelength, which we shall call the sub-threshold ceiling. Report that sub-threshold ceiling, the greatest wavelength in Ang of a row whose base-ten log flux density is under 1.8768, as 5372.0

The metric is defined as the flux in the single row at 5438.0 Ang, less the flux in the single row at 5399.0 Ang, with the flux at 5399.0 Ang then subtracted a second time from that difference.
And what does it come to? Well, -72.1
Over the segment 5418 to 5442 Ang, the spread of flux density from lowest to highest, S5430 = 2.5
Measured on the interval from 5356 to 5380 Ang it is 3.4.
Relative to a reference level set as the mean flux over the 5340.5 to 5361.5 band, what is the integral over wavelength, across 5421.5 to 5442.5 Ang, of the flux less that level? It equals -29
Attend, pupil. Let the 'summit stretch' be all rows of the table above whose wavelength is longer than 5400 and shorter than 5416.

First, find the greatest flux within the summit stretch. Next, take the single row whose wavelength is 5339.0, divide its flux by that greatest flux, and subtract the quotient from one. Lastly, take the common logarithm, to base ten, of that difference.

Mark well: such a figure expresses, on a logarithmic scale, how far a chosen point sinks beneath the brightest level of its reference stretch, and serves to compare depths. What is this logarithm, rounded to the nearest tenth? -2.4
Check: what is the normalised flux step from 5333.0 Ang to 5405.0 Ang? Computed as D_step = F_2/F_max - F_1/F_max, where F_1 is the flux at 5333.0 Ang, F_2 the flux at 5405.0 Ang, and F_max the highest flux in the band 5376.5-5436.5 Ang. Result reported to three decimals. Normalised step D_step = -0.045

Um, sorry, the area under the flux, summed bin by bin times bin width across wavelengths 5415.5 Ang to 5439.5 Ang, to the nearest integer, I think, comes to 1812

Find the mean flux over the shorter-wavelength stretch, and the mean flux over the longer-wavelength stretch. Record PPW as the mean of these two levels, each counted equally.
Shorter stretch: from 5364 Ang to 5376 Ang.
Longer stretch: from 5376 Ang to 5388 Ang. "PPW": 75.8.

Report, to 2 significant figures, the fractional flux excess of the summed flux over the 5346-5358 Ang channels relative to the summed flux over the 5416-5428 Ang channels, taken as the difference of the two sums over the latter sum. 0.019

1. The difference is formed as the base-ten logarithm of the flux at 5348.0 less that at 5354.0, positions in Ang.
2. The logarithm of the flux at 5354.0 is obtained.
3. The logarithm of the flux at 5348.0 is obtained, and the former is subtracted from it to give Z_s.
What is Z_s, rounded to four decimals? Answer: -0.0093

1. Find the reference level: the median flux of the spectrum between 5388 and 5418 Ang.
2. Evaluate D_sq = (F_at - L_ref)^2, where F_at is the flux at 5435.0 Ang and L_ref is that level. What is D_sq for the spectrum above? 0.71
